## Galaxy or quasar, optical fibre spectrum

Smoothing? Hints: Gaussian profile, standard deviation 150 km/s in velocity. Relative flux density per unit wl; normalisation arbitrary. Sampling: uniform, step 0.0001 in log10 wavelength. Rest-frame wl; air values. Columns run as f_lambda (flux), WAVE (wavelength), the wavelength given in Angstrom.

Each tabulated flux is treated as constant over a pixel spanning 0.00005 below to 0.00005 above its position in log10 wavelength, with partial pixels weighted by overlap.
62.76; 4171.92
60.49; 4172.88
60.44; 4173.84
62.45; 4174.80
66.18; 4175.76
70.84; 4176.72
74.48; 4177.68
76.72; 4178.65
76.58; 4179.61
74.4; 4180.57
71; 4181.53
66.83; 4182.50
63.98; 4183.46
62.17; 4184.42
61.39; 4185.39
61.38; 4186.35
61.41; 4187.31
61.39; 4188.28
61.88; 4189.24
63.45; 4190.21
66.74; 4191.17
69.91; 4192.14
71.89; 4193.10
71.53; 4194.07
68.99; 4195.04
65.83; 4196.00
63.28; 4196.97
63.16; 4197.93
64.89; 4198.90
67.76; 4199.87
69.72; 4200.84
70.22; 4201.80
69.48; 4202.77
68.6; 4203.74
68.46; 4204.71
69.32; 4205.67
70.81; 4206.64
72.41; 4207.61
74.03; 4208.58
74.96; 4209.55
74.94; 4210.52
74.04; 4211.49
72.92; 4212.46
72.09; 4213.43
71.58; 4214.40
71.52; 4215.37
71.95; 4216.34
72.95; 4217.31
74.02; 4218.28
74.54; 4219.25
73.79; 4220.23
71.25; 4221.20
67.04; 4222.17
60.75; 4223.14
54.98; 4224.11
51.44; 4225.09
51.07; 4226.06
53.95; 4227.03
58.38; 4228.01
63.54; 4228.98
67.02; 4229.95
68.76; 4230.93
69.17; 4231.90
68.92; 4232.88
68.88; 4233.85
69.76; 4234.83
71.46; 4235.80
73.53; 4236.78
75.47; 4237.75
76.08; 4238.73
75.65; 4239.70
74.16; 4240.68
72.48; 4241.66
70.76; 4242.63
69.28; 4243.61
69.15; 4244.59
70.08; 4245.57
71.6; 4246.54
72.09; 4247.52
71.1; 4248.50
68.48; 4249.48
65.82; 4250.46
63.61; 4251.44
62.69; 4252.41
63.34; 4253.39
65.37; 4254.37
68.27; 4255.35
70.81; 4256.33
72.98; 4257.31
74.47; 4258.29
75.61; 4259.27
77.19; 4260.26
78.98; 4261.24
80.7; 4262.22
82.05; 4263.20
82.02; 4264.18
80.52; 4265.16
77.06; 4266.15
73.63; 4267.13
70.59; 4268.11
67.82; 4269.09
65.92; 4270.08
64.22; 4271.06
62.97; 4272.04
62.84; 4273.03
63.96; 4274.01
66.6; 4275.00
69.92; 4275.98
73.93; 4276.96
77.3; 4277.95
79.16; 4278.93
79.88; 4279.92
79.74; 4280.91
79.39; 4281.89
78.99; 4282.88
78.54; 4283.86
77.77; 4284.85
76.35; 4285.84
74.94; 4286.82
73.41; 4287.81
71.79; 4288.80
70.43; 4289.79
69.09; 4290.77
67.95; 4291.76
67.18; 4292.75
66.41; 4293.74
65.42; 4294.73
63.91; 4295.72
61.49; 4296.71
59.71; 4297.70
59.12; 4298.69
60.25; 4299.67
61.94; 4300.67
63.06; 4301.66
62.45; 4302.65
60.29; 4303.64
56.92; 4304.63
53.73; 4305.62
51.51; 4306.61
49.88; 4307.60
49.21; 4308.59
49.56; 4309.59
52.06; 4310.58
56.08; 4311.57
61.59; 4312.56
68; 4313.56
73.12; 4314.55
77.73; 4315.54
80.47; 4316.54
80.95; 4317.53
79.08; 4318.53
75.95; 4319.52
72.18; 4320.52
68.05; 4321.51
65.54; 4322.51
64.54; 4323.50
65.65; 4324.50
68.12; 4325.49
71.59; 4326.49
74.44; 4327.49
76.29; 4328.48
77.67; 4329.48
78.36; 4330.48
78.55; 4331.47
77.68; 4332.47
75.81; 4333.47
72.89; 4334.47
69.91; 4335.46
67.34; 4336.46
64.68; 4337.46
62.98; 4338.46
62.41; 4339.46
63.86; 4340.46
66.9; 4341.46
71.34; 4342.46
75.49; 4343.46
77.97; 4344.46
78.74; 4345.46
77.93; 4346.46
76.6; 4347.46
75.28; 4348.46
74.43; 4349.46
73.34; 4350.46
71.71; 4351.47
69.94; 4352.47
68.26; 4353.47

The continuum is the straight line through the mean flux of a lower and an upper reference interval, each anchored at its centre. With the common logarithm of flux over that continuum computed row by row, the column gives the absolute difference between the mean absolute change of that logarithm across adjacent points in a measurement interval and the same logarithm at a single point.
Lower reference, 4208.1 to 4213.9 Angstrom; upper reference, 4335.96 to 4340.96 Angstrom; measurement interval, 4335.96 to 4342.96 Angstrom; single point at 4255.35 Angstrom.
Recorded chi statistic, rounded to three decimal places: 0.029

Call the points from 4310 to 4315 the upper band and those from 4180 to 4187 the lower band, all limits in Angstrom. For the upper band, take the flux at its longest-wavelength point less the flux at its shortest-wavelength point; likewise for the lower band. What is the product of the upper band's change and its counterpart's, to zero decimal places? -274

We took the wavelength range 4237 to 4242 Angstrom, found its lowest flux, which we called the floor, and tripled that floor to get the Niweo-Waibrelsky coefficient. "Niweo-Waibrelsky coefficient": 217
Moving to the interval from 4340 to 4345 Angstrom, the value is 192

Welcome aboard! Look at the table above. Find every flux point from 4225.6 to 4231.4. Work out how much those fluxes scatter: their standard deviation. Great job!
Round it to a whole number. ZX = 7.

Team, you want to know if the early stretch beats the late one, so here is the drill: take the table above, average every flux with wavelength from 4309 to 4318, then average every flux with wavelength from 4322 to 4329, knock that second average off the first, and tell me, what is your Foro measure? -3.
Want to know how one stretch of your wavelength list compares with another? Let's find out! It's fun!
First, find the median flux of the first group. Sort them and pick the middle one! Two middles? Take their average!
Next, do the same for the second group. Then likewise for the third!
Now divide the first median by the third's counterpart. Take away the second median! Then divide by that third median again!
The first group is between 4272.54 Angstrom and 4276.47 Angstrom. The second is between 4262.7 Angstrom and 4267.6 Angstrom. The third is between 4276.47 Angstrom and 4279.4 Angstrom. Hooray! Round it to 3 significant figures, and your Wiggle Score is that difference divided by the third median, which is -1.03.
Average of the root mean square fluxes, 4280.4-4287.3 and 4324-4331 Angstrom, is 76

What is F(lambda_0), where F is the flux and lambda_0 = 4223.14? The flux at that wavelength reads 60.75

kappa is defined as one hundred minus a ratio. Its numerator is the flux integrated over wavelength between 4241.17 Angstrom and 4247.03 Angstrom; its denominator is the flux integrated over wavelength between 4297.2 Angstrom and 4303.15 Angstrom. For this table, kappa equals 98.9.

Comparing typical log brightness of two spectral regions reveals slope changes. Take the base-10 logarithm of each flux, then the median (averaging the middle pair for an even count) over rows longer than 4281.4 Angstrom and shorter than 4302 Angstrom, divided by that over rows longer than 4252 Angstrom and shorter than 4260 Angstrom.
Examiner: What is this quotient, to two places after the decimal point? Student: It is 0.99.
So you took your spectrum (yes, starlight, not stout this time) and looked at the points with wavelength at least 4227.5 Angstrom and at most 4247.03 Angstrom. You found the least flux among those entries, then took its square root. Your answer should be 7.64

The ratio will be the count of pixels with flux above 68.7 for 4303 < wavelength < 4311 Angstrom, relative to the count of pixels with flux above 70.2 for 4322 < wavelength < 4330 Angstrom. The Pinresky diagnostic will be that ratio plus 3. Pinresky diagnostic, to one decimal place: 3.0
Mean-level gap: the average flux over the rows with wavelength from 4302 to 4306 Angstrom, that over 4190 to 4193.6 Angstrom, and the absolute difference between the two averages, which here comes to 10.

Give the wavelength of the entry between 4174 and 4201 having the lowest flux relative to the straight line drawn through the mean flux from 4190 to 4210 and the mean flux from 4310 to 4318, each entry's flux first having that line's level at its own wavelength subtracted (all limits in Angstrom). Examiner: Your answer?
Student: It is 4186.35 Angstrom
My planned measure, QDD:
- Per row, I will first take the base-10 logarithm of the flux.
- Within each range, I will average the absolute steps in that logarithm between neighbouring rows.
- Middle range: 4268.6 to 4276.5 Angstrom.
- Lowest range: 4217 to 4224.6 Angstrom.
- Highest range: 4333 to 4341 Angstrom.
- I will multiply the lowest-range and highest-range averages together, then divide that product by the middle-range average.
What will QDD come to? 0.024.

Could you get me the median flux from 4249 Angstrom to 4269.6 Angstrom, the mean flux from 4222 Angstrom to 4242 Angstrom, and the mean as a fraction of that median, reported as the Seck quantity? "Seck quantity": 0.91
